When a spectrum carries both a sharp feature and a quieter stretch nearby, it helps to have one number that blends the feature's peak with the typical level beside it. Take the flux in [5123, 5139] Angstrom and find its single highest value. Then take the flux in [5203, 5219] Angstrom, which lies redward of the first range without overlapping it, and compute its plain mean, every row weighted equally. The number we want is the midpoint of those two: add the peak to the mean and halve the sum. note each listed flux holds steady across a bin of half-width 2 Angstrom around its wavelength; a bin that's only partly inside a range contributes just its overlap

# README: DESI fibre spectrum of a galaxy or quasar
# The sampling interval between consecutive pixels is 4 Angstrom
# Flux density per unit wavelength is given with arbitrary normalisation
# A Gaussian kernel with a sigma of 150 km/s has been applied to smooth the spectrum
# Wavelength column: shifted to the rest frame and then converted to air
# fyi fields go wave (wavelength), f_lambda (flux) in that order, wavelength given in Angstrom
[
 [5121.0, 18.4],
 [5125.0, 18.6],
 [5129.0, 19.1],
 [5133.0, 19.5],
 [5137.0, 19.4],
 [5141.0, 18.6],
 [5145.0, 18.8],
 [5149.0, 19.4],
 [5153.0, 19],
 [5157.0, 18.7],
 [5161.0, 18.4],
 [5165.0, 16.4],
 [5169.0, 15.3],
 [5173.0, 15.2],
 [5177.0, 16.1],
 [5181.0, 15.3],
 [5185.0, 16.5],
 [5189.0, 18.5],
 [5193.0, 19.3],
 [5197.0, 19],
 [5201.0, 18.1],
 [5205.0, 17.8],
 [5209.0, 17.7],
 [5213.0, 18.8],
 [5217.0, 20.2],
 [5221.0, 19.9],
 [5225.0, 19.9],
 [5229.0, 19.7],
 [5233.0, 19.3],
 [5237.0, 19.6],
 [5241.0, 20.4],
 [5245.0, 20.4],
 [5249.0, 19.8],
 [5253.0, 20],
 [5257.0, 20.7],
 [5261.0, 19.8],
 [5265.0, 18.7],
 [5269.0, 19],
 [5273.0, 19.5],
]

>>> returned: 19.1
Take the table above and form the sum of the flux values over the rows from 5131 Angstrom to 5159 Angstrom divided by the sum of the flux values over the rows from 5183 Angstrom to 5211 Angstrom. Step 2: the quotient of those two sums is 1.05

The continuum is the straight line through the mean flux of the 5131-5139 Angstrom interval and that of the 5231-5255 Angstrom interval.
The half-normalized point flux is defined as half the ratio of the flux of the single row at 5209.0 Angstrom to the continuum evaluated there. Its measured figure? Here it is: 0.448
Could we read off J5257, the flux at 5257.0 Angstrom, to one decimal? 20.7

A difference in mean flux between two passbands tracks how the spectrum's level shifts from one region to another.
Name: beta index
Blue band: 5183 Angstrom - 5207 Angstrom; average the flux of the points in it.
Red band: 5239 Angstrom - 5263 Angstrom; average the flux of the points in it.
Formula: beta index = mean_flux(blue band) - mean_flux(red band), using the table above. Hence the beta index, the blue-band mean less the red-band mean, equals -2.0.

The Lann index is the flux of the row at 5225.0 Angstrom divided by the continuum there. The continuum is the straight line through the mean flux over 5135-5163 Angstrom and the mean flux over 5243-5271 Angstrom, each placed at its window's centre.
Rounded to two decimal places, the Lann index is 1.02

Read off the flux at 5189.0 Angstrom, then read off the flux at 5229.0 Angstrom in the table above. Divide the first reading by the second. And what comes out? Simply 0.94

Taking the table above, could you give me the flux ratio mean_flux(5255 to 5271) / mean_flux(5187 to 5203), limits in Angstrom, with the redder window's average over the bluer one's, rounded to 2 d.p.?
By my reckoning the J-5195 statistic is 1.04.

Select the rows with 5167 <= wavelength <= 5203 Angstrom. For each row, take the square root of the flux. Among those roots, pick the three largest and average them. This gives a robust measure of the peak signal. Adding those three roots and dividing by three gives 4.35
